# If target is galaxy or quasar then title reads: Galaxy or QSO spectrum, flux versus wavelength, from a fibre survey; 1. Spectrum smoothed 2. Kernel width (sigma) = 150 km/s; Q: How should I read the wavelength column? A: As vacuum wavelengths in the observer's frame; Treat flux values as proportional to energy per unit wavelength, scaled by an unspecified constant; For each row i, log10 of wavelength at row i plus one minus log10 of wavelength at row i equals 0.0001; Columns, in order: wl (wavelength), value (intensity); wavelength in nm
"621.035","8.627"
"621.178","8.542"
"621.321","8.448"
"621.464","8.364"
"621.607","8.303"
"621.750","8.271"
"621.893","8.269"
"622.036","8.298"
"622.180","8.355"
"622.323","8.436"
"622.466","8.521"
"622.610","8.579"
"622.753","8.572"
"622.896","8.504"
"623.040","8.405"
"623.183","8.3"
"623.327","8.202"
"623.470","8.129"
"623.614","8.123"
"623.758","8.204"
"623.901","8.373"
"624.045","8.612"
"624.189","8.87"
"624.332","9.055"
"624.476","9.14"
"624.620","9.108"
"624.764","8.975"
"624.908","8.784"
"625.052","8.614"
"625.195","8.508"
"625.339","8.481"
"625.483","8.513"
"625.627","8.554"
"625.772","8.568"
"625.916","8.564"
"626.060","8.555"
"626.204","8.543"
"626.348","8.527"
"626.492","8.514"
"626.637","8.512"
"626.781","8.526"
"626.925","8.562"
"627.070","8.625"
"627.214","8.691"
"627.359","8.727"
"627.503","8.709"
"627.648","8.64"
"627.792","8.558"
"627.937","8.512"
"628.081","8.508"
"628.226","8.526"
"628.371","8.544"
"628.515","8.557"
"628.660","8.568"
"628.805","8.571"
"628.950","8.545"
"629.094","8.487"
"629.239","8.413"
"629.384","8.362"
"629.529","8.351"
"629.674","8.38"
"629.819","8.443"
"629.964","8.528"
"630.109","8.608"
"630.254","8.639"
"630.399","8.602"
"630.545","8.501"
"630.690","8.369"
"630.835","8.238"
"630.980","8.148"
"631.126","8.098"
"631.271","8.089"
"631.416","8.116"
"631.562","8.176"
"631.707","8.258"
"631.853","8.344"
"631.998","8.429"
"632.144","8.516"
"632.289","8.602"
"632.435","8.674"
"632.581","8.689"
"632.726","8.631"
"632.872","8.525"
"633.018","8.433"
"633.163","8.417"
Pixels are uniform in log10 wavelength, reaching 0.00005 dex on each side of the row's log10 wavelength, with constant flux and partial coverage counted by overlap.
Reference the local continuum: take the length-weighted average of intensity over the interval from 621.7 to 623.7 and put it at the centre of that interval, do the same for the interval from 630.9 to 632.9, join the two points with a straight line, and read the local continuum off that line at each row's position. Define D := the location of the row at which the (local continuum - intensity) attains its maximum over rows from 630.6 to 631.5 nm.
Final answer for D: 631.271 nm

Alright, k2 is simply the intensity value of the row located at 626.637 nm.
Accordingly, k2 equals 8.512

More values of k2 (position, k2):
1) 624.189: 8.87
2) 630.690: 8.369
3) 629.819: 8.443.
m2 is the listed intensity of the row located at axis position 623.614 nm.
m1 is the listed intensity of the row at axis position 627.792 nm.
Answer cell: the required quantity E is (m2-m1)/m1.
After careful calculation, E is -0.05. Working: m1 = 8.558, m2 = 8.123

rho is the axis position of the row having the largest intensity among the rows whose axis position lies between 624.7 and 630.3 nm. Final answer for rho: 624.764 nm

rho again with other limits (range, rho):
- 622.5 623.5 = 622.610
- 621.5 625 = 624.476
